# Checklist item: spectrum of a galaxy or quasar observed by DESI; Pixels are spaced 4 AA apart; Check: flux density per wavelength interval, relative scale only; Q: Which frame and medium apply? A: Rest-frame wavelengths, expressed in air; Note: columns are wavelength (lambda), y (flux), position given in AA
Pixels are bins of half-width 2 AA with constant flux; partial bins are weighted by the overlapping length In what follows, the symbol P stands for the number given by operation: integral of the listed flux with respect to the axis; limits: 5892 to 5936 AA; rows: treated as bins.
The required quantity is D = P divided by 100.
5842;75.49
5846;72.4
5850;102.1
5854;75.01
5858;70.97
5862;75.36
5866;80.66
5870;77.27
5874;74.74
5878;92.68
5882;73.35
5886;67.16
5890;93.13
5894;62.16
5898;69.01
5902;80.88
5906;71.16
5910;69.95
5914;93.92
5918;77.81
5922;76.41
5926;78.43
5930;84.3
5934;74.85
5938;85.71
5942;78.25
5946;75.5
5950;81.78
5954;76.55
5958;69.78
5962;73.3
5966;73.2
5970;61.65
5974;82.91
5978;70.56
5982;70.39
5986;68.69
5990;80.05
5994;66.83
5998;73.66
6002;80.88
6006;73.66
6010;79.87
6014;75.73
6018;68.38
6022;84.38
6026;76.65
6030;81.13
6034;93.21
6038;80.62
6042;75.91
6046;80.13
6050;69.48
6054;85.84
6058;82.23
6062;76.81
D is 33.6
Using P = 3356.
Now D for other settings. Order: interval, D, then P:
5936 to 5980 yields 33.2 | 3317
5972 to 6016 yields 32.9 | 3293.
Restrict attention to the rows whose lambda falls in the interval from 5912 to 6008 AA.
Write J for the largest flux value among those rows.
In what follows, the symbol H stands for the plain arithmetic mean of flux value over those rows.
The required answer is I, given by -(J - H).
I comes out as -18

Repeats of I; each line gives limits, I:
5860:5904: -16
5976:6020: -7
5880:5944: -17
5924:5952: -6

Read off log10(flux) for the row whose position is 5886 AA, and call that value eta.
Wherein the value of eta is 1.83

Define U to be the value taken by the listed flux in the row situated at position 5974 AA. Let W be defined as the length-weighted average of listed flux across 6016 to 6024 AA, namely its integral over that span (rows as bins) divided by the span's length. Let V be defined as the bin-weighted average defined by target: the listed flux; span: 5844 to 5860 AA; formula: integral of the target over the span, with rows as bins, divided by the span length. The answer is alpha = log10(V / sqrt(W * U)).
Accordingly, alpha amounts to 0.00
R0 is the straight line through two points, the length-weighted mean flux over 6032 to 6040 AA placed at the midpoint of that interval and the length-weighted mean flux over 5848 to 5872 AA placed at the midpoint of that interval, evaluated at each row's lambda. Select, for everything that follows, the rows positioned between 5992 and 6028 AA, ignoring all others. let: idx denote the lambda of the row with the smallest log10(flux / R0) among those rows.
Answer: 5994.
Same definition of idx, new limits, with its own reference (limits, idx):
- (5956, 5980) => 5970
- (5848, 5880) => 5858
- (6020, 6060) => 6050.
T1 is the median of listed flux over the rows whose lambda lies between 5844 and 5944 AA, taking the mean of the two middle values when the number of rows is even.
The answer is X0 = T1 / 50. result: 1.53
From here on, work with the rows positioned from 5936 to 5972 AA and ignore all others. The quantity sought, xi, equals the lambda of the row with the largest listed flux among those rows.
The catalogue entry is 5938 AA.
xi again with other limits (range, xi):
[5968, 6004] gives 5974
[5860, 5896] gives 5890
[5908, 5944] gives 5914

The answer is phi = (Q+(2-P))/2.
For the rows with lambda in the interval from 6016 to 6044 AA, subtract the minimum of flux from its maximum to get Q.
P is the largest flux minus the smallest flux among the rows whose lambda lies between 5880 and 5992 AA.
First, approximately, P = 32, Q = 25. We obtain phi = -2.7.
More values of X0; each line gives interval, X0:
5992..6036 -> 1.53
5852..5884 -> 1.50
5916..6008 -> 1.51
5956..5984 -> 1.41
